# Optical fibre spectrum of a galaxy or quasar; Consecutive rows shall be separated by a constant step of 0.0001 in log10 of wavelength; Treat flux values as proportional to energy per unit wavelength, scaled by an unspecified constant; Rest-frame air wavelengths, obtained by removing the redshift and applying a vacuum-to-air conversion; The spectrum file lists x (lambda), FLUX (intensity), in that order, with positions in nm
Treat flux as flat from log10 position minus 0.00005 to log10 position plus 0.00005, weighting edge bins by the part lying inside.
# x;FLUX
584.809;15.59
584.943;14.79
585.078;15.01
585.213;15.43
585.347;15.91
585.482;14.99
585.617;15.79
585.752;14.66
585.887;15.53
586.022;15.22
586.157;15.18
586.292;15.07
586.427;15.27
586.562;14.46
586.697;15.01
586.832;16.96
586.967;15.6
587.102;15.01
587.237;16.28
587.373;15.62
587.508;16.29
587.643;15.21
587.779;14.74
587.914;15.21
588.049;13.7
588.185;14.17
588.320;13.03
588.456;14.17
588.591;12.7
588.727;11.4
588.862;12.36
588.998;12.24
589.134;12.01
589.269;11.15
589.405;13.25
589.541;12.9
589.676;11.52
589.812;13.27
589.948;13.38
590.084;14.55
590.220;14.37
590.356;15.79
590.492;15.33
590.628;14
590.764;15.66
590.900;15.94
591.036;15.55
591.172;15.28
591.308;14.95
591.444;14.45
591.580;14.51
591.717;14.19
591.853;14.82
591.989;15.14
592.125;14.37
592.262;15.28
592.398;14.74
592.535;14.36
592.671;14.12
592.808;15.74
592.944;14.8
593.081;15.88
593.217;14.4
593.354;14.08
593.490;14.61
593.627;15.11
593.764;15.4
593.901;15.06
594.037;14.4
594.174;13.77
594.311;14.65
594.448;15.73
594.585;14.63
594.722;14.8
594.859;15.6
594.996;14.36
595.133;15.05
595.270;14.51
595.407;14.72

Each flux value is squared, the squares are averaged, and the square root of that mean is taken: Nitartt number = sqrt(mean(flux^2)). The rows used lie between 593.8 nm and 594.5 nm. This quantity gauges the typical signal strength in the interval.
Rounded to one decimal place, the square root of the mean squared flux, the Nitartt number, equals 14.7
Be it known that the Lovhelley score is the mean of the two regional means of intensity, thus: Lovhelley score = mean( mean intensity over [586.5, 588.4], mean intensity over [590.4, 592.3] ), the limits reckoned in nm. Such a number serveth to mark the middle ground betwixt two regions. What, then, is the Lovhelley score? 15.0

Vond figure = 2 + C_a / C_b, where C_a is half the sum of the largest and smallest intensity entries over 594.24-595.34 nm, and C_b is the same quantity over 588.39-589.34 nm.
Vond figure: 3.19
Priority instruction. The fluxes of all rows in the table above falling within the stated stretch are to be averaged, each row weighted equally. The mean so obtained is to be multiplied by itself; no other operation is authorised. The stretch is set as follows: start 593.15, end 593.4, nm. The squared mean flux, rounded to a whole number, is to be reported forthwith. 203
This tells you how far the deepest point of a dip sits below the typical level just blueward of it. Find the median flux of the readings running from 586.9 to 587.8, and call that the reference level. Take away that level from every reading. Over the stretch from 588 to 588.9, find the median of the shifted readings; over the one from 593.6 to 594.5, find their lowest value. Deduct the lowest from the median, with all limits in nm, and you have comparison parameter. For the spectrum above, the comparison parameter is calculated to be -0.7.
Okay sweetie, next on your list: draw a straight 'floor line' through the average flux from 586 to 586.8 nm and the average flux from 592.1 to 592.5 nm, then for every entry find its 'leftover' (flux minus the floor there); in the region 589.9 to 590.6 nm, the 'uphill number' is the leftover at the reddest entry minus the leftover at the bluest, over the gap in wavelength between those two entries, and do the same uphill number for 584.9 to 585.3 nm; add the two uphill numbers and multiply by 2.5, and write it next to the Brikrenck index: 15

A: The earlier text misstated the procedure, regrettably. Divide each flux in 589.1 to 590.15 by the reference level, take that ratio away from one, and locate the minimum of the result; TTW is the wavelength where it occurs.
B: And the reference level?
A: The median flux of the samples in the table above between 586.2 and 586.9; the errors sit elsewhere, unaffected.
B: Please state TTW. 590.084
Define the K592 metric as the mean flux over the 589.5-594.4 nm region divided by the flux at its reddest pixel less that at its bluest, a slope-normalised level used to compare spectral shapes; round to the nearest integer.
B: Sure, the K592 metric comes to 8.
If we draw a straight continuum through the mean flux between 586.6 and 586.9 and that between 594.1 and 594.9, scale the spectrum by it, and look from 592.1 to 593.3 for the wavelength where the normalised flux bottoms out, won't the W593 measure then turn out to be 592.671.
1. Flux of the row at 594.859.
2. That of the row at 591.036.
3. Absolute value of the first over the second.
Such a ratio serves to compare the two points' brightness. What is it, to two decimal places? 1.00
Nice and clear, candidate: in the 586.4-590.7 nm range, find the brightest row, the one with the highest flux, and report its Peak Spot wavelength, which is 586.832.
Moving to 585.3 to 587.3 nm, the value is 586.832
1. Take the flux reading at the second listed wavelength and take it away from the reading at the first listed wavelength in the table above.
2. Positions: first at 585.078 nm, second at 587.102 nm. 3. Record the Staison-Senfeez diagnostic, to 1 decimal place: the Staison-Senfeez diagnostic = 0.0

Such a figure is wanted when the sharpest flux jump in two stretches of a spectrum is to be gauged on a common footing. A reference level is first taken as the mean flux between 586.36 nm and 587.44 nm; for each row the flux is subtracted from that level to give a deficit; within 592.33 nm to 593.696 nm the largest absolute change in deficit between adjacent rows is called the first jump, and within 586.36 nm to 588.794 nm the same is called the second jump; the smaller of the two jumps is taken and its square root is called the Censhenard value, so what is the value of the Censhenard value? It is 1.27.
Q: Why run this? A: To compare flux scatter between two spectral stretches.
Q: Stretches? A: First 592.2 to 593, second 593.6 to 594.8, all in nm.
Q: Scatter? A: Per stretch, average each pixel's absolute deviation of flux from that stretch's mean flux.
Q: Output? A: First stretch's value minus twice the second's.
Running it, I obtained -0.42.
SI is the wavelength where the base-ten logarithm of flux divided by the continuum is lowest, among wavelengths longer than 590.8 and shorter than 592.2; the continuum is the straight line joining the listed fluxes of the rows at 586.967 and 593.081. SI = 591.717 nm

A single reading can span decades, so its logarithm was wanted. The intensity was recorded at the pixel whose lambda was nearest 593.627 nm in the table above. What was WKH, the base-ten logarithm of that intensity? 1.18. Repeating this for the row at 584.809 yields 1.19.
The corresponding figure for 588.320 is 1.11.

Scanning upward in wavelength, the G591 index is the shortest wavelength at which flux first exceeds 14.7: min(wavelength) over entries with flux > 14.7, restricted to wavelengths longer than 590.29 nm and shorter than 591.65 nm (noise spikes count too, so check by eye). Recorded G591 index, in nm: 590.356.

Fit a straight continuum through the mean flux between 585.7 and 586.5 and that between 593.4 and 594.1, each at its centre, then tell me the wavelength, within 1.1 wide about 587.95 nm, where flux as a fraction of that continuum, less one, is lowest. 588.320 nm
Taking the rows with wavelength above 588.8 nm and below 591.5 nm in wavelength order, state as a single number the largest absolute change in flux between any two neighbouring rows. 2.10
